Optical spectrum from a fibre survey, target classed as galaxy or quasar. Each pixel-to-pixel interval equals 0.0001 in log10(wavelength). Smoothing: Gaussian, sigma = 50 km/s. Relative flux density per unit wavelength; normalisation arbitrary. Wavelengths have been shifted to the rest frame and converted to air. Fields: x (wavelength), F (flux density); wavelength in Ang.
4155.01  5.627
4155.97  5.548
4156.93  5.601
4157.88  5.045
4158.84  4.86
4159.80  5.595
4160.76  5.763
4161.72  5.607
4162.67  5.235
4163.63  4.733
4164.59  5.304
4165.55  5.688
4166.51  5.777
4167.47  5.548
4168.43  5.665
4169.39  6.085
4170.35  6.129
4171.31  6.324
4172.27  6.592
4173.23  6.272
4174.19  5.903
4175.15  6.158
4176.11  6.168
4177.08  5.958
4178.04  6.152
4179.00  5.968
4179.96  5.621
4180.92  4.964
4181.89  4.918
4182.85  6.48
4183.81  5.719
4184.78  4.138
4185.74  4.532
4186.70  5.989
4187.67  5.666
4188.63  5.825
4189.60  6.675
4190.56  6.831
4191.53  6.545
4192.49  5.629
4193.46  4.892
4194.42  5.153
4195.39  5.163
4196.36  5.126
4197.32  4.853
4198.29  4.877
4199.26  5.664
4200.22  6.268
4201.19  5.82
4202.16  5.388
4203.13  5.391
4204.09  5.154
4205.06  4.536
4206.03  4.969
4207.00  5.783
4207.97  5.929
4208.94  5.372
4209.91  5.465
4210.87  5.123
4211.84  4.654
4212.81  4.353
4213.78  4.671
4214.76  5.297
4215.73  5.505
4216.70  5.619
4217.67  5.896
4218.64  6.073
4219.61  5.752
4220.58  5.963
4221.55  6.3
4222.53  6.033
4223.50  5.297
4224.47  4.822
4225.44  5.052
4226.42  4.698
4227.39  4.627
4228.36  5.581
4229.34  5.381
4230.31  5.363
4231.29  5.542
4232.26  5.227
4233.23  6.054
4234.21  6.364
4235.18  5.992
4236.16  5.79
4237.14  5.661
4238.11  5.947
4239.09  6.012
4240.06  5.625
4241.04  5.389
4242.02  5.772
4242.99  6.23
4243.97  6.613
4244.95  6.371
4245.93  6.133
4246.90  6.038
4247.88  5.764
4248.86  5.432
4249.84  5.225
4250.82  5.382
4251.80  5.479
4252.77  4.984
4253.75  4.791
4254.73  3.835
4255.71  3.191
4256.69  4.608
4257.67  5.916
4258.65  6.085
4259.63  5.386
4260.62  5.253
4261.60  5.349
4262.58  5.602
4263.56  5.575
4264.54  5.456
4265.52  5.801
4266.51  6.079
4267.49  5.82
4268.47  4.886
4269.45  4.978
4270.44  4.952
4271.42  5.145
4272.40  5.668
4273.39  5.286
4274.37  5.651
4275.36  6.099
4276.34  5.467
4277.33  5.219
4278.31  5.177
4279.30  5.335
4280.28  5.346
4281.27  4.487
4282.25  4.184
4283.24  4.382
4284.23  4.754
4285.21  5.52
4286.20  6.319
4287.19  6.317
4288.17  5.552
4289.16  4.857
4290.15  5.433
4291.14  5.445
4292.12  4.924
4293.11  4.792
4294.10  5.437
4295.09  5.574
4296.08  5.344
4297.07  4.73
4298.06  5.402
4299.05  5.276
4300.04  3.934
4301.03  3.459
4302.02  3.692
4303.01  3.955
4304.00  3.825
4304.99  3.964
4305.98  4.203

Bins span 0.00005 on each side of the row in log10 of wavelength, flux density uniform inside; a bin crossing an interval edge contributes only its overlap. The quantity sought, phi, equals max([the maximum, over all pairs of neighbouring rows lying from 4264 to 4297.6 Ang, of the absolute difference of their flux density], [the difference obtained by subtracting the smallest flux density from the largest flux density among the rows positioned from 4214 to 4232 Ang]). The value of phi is 1.67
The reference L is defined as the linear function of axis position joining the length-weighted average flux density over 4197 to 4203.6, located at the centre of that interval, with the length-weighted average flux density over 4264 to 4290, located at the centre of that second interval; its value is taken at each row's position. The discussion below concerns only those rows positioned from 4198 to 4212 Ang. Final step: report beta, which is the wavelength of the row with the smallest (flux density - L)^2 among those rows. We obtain 4209.91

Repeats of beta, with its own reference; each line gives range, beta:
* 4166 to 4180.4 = 4167.47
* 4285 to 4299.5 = 4299.05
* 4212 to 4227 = 4215.73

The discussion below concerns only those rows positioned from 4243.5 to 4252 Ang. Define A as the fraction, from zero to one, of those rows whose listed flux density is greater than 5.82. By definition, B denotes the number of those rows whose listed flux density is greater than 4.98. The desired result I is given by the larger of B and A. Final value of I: 9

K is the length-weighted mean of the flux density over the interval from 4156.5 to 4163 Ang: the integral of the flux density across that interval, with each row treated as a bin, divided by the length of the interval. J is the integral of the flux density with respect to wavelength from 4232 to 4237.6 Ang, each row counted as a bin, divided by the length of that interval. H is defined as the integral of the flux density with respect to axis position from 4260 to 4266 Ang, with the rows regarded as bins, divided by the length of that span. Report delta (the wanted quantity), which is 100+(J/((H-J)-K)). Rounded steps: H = 5.5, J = 5.87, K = 5.39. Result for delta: 99.0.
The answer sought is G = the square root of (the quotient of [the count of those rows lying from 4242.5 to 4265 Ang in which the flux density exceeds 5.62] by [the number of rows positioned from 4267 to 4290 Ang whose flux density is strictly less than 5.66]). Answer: 0.67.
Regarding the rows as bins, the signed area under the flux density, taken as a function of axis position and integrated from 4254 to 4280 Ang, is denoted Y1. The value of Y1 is 138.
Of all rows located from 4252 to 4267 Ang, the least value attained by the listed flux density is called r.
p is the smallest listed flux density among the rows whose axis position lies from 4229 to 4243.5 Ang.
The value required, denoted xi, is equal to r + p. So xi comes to 8.42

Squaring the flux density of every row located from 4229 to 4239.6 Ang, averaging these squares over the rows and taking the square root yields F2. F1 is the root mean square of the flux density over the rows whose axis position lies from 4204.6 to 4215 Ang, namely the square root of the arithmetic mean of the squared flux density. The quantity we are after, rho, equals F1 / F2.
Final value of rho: 0.89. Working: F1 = 5.1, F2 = 5.77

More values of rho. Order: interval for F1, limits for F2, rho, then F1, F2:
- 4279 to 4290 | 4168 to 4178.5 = 0.85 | 5.2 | 6.13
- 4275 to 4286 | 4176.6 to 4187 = 0.92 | 5.1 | 5.54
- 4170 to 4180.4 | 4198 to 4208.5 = 1.12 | 6.1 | 5.46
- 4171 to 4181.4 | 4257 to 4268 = 1.06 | 6.0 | 5.67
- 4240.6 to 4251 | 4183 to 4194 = 1.02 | 5.9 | 5.74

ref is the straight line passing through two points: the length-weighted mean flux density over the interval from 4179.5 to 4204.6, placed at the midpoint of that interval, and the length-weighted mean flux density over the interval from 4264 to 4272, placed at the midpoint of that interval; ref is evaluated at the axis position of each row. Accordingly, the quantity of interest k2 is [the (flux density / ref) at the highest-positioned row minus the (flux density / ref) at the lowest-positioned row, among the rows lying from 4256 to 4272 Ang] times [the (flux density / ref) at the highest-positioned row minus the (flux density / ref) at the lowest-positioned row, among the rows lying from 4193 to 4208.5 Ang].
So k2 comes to 0.020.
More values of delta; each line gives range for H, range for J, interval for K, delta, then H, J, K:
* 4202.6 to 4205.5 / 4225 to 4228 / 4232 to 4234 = 99.1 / 5.0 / 4.82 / 5.79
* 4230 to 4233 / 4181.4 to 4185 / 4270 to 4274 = 99.0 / 5.4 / 5.39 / 5.29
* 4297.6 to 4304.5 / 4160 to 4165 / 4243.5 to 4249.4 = 99.3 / 4.2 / 5.35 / 6.05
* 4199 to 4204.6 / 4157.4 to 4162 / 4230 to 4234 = 99.0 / 5.6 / 5.36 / 5.61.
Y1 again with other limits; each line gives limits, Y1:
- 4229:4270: 227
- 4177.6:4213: 193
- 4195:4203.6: 46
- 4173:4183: 58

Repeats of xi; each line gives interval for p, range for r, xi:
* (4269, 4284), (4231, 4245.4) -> 9.41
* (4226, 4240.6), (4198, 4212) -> 9.16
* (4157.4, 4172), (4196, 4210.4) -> 9.27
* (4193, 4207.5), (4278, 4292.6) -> 8.72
